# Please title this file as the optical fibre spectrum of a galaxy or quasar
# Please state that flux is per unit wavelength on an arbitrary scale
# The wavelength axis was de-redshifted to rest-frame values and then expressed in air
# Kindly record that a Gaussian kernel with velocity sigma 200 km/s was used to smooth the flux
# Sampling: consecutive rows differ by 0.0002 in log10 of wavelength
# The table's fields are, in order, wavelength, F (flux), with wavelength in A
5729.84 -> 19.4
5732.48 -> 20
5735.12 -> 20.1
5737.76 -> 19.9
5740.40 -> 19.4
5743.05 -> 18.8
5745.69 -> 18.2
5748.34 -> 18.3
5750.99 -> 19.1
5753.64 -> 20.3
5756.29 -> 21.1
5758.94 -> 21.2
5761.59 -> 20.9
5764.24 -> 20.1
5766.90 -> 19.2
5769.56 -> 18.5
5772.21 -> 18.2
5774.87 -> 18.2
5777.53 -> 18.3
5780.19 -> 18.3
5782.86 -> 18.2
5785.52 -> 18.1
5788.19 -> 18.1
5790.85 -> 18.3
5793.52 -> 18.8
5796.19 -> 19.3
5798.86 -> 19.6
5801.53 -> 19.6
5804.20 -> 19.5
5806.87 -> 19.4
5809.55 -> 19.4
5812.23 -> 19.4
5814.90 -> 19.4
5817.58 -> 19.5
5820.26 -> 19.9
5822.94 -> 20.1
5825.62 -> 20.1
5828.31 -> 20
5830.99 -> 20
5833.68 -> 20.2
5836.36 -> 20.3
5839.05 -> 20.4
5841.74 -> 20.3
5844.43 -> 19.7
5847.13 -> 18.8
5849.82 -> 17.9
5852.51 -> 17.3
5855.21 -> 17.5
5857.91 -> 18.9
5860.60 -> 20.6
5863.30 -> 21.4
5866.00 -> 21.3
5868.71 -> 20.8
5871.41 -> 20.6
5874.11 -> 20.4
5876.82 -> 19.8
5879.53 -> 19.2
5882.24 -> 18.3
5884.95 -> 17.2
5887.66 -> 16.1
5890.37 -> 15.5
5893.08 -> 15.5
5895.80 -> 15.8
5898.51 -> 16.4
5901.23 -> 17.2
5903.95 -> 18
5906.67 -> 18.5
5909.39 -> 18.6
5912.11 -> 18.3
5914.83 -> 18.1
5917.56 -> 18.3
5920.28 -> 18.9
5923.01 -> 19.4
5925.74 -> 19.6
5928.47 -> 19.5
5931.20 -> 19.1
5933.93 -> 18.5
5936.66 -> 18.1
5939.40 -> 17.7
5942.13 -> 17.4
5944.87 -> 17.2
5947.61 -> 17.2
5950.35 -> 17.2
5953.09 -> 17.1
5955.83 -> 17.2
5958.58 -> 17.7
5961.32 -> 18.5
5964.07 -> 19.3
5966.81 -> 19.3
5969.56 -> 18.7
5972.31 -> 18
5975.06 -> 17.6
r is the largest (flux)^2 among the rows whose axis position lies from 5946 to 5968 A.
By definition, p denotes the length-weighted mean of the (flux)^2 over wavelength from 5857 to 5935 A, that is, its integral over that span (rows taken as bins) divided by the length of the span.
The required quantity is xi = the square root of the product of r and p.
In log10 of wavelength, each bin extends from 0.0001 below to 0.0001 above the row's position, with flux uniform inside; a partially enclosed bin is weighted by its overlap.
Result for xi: 361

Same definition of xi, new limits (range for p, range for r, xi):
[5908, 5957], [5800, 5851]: 372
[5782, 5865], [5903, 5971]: 380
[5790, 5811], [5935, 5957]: 349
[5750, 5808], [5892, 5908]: 356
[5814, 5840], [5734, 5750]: 402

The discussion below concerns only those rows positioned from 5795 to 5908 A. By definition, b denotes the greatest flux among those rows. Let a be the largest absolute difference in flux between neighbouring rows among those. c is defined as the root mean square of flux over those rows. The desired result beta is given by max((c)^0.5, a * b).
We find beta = 36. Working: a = 1.70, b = 21.4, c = 19.1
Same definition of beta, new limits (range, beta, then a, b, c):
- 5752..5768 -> 19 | 0.90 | 21.2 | 20.5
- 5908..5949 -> 12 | 0.60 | 19.6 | 18.4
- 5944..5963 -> 15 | 0.80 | 18.5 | 17.4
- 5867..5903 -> 23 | 1.10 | 20.8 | 18.0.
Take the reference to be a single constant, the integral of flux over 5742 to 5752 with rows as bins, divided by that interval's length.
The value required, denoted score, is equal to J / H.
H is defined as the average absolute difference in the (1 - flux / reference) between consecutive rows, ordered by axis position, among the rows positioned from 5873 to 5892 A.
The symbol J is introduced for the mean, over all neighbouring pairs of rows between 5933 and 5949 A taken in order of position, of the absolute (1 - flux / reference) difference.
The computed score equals 0.32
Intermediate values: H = 0.044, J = 0.014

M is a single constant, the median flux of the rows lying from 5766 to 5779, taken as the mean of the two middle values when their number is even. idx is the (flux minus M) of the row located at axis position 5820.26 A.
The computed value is 1.60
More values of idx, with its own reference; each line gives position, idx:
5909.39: 0.30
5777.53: 0.00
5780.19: 0.00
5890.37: -2.80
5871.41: 2.30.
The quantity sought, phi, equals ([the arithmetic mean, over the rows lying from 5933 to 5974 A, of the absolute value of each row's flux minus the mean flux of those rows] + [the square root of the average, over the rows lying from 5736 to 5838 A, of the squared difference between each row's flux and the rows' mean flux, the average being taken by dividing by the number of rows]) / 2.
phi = 0.8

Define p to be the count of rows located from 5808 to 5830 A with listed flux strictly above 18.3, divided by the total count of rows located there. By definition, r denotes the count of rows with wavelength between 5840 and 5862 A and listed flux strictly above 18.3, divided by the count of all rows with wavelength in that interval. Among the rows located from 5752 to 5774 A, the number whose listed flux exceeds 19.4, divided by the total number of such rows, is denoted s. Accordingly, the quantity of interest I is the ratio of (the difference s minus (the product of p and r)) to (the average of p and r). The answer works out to 0.0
